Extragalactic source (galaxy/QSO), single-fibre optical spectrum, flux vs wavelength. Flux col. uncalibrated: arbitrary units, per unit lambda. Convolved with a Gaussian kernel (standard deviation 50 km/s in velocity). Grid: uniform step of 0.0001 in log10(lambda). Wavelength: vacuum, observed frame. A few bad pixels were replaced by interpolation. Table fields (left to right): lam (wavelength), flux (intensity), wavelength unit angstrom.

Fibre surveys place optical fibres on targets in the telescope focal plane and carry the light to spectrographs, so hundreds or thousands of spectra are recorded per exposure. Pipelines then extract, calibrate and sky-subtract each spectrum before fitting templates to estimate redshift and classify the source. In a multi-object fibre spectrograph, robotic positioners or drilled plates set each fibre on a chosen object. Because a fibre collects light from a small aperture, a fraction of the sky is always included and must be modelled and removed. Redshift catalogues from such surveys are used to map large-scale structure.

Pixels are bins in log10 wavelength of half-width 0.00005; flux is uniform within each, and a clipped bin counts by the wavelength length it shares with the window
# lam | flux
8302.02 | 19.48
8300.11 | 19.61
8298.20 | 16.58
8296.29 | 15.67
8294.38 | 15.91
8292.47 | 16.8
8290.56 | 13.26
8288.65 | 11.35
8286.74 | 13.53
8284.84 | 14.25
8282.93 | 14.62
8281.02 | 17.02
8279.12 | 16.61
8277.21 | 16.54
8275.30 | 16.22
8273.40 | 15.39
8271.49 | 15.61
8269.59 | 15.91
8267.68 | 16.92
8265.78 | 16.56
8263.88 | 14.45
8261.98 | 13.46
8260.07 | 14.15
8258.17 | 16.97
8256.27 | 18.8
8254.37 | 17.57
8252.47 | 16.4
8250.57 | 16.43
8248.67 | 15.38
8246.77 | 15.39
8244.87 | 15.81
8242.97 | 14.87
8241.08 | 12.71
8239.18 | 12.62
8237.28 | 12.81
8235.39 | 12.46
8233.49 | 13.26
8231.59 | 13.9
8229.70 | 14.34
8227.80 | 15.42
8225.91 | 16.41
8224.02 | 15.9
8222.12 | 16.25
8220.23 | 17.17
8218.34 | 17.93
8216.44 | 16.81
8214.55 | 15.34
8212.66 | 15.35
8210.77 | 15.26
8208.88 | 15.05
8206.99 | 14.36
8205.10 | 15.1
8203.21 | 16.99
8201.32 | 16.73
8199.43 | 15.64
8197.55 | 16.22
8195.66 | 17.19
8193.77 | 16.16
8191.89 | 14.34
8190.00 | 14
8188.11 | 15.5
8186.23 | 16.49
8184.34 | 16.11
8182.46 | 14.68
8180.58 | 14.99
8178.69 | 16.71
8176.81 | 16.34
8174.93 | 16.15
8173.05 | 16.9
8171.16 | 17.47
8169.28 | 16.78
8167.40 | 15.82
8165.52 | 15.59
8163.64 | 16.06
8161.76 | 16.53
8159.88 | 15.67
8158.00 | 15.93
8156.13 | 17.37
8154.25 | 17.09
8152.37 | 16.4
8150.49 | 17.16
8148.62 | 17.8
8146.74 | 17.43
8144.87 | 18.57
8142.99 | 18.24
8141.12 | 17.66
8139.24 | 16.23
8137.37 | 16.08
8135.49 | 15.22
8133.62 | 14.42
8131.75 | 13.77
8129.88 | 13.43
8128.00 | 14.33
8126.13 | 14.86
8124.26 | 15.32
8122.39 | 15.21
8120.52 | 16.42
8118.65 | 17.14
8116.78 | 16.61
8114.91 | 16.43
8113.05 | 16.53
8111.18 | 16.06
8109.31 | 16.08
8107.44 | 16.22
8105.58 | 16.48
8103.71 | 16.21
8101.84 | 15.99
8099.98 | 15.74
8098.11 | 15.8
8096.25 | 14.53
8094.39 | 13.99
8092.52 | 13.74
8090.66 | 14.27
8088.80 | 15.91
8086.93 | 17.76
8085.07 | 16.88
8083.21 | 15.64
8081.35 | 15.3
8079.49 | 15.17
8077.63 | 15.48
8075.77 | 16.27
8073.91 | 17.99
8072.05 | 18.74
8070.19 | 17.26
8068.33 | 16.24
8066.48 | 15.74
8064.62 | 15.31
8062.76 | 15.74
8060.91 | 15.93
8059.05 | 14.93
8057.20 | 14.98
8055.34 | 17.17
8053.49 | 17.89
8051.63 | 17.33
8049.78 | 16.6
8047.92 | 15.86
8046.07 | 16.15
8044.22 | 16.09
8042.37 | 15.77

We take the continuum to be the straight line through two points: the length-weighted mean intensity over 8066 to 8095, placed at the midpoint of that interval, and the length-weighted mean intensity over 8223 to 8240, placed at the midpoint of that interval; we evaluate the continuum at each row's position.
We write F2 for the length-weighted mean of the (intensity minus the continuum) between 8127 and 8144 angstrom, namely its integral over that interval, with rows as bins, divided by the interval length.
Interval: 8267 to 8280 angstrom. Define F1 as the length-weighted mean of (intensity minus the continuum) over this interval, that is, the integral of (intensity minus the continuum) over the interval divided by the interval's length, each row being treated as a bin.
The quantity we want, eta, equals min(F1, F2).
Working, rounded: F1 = 2.54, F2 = 0.14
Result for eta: 0.1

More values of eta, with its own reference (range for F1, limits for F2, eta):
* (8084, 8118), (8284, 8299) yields 0.1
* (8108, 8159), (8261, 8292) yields 0.8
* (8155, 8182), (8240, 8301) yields 1.3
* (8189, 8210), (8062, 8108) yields -0.1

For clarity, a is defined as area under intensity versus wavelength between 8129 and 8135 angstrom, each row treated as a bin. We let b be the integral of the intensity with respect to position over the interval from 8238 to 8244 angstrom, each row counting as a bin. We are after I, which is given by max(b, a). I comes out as 84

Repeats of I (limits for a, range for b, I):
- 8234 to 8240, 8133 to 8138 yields 76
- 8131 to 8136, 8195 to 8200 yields 82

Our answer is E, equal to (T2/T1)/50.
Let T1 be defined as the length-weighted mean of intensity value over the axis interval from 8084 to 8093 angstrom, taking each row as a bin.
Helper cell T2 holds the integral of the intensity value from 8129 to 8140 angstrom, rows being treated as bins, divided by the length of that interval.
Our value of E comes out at 0.0188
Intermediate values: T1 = 15.8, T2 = 14.9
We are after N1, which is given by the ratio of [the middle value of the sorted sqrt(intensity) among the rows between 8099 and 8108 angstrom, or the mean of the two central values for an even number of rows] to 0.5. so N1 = 8.05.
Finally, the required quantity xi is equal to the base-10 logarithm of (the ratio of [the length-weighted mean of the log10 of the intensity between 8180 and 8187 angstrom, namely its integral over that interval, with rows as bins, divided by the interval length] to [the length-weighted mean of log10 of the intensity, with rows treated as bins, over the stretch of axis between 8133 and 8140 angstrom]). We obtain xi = 0.001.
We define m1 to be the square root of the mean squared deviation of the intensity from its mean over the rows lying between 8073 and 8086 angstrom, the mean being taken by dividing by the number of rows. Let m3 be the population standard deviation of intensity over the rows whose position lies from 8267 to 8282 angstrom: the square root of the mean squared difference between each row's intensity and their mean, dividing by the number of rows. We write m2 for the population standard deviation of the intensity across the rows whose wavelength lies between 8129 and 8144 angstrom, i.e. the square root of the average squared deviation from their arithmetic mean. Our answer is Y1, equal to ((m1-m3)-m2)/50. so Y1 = -0.025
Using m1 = 0.9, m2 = 1.6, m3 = 0.56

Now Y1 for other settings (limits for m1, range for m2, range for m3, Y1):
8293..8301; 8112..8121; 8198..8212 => 0.009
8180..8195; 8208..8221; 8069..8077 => -0.022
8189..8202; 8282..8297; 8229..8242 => -0.024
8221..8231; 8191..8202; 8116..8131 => -0.027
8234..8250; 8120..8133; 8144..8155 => -0.005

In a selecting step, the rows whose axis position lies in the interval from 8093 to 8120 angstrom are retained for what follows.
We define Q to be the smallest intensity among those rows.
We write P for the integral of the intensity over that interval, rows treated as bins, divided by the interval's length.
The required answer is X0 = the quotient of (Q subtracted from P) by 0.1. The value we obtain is 20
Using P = 16.0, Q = 13.99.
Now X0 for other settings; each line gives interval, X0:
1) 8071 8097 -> 21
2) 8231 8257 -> 24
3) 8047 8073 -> 15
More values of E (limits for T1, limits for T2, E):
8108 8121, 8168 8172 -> 0.0207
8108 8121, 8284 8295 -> 0.0172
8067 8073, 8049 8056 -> 0.0200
